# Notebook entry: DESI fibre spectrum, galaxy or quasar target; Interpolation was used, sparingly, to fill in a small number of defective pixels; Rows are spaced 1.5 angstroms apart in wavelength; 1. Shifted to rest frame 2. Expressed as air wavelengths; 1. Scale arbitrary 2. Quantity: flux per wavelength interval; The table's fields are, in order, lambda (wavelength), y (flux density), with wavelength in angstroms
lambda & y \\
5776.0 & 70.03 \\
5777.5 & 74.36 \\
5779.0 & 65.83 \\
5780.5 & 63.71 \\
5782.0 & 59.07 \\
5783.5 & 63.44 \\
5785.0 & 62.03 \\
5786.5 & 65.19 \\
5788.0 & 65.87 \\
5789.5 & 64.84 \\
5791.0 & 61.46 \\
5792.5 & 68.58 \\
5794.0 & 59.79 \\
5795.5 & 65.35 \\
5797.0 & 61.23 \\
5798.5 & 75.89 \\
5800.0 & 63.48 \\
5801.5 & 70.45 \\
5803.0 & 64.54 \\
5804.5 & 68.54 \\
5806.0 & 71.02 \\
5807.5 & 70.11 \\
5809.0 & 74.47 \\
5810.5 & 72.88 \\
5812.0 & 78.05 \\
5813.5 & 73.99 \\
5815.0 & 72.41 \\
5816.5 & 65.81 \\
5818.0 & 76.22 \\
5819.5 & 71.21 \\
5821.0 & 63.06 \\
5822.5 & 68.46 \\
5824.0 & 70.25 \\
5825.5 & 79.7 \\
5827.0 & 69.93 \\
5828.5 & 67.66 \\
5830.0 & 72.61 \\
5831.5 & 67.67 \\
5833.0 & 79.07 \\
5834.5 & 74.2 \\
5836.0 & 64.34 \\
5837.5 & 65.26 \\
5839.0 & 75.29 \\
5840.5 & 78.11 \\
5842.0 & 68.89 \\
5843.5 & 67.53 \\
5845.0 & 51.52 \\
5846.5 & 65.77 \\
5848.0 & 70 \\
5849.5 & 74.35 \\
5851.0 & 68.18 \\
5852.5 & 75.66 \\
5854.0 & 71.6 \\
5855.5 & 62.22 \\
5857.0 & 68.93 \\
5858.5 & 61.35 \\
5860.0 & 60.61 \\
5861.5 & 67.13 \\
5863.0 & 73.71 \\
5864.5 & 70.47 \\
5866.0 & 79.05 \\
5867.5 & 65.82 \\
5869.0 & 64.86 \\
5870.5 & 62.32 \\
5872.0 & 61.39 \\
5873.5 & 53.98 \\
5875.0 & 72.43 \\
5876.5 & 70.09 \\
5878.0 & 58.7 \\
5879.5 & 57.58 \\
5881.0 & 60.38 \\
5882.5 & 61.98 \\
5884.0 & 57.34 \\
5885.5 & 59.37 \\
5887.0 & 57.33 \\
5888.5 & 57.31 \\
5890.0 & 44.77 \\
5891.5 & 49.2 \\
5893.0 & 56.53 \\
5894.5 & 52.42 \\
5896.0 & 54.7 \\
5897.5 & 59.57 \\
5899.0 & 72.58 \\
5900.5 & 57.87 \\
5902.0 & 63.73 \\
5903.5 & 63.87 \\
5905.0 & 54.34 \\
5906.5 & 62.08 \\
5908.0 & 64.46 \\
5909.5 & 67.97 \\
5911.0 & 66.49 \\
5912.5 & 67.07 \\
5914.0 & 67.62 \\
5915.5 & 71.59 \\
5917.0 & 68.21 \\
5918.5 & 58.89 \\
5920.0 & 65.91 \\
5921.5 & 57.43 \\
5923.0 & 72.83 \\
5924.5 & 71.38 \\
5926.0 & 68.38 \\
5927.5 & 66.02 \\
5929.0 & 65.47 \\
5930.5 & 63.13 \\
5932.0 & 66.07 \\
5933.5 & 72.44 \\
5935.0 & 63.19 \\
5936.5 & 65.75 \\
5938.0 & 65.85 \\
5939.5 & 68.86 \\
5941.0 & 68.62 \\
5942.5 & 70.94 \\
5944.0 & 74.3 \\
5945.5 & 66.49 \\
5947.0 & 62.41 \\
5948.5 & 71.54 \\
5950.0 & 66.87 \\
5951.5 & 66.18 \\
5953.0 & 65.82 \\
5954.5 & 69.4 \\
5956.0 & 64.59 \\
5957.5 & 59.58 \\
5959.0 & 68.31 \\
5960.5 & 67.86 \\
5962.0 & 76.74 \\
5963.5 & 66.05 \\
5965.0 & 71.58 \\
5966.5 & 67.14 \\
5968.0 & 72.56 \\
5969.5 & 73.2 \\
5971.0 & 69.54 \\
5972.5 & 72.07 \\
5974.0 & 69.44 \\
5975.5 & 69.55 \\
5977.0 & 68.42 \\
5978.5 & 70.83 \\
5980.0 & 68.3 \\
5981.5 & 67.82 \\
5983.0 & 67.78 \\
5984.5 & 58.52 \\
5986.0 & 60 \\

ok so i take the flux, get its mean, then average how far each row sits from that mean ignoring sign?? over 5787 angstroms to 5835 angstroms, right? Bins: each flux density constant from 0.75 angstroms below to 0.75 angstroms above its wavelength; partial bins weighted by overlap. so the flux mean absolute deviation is 4.3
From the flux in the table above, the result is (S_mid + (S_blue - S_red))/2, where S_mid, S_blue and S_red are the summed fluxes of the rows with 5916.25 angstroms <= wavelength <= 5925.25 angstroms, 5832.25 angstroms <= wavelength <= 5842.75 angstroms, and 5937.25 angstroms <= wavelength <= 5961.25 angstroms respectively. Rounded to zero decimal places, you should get -89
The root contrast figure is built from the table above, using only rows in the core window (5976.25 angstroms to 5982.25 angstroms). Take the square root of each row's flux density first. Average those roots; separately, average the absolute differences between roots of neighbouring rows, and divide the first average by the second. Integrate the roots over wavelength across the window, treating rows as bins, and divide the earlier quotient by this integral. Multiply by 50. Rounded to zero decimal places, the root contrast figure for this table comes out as 77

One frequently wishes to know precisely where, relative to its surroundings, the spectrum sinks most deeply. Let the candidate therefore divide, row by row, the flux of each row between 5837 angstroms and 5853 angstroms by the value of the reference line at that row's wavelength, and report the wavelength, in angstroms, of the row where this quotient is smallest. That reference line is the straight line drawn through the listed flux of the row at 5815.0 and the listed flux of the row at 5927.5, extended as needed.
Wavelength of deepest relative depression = 5845.0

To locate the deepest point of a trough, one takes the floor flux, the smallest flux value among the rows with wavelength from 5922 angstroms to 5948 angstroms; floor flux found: 62.41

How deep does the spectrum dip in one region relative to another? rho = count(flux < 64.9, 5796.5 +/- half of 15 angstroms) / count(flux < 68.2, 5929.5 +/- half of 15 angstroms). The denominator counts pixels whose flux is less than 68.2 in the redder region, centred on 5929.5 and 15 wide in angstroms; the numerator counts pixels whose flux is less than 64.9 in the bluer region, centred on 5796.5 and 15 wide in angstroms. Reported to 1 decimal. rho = 1.0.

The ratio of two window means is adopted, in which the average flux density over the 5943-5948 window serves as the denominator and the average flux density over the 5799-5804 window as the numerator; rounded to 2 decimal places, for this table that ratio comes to 0.98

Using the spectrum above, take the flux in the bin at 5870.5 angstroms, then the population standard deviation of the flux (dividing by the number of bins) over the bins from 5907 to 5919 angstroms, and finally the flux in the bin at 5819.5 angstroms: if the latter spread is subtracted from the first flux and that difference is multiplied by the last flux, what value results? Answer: 4193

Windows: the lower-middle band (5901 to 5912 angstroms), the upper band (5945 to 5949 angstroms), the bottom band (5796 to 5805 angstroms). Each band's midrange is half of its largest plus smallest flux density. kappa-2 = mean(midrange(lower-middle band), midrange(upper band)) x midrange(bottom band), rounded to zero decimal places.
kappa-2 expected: 4392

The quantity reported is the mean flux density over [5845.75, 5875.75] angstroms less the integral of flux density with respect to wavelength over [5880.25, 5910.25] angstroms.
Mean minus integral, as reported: -1699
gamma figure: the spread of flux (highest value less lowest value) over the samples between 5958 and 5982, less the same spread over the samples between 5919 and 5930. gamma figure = -5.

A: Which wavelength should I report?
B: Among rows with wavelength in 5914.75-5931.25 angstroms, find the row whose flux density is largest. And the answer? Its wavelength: 5923.0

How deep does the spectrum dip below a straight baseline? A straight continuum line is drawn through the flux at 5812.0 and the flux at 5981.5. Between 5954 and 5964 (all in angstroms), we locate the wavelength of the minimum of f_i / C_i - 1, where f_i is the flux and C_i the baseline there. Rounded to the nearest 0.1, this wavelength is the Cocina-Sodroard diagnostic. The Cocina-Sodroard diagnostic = 5957.5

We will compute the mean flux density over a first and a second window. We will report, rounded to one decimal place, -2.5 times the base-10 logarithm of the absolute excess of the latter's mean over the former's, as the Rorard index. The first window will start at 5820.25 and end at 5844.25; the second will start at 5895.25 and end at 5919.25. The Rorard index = -2.1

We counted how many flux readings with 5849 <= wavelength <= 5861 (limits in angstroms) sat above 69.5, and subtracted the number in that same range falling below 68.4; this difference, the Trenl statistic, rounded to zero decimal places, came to -1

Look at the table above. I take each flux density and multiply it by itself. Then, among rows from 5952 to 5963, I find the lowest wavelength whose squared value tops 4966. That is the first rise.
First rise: 5962.0 angstroms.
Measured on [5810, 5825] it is 5810.5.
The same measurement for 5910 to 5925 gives 5915.5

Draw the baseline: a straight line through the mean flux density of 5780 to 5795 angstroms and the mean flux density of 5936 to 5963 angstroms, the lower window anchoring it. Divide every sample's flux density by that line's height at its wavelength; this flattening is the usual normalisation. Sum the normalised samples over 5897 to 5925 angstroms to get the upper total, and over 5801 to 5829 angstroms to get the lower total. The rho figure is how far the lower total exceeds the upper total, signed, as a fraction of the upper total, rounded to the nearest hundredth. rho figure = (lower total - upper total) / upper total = 0.14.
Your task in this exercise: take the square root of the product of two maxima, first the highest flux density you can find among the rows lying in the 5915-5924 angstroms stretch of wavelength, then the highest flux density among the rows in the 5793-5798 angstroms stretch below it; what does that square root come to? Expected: 69.0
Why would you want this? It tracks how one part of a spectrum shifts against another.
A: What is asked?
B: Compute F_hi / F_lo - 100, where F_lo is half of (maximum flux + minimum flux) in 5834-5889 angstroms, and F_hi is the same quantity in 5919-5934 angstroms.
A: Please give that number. -99.0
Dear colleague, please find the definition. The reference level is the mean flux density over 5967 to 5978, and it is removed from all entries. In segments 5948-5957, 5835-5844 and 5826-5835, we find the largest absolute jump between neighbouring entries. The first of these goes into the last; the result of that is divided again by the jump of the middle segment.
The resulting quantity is 0.24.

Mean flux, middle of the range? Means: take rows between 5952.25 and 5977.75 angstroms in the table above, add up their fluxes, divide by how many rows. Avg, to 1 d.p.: 68.9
